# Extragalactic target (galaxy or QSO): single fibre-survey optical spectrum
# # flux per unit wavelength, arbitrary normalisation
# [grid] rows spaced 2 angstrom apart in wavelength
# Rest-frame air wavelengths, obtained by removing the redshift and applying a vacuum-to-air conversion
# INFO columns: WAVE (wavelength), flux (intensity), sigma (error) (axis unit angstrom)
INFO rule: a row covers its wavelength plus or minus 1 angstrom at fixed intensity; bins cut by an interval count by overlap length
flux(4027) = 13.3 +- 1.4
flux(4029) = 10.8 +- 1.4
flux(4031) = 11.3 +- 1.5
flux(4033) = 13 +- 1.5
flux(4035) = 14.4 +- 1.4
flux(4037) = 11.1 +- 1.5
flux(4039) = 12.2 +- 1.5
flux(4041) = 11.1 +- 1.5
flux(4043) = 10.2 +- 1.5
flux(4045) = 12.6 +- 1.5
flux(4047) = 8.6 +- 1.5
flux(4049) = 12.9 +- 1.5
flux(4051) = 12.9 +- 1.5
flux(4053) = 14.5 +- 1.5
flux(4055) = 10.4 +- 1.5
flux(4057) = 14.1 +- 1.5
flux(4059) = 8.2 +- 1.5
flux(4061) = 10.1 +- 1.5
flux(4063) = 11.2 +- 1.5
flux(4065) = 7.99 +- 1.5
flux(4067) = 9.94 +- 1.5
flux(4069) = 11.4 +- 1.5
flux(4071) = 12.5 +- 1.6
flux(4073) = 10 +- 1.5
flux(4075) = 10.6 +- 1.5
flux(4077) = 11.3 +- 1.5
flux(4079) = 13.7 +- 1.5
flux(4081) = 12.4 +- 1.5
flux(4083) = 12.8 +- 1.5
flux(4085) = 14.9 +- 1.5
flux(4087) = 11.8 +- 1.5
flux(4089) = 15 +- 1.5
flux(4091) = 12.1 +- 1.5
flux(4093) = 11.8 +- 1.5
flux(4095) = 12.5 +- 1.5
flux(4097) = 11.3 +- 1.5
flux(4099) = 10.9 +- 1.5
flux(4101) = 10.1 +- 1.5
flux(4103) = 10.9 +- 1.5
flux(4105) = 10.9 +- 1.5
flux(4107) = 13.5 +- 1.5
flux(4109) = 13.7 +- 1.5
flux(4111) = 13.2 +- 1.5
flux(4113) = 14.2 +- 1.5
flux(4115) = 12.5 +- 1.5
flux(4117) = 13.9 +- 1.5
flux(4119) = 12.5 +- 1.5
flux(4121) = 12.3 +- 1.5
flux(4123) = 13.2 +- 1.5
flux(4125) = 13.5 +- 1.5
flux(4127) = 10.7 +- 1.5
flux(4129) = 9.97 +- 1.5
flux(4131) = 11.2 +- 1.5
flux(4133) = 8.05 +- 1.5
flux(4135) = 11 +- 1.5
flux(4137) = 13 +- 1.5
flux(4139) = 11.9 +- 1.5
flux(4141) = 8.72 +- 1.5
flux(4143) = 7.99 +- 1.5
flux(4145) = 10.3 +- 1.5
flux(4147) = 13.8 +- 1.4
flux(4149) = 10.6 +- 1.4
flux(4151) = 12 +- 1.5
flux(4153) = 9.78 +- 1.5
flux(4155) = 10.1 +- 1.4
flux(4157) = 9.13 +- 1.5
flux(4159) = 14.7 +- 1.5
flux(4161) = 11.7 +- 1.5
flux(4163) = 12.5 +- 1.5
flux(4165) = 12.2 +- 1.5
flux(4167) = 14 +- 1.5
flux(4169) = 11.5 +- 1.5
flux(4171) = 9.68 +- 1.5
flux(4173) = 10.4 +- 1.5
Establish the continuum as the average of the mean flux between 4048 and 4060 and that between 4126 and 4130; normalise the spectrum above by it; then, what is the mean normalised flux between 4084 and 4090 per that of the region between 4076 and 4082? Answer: 1.11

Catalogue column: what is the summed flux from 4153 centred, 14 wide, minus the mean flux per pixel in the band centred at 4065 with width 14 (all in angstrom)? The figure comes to 70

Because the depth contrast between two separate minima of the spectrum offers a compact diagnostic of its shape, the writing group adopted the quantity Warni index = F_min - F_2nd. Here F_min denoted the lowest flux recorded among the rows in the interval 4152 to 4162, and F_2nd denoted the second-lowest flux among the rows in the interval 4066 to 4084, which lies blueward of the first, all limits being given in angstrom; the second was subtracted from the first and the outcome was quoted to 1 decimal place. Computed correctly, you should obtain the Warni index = -0.9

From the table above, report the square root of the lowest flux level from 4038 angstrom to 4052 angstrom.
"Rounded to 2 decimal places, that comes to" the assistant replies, 2.93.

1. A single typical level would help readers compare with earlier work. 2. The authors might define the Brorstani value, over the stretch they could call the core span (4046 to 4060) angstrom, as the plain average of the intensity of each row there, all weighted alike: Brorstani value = 11.7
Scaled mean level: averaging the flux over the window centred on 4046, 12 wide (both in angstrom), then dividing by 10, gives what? 1.14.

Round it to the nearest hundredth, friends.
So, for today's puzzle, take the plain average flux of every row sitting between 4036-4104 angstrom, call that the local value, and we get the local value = 11.59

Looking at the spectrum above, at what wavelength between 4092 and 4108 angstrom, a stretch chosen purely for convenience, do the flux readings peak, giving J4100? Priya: 4107 angstrom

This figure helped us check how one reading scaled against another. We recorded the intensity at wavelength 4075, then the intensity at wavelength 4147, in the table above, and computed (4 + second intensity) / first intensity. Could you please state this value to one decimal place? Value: 1.7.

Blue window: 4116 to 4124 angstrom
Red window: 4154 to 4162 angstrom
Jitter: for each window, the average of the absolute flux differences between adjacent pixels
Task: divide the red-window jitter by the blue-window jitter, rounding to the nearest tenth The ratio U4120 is 3.8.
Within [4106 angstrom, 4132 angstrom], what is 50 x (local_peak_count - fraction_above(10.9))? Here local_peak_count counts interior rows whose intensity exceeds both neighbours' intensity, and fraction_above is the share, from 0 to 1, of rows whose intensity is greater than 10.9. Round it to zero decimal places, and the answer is 158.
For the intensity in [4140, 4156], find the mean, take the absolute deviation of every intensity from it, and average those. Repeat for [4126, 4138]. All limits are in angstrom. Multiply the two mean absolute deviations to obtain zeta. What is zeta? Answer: 1.4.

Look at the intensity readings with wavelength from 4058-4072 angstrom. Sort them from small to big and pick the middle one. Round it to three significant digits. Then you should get 10.1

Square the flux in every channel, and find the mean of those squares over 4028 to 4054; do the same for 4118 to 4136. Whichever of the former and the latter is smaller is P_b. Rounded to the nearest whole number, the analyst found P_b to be 132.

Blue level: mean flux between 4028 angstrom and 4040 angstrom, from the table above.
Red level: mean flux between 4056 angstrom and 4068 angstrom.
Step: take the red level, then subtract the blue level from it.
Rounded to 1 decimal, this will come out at -1.9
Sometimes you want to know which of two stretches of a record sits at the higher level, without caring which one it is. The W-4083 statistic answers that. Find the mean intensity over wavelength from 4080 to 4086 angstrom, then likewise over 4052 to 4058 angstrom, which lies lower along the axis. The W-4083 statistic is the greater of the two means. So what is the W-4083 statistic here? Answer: 13.4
